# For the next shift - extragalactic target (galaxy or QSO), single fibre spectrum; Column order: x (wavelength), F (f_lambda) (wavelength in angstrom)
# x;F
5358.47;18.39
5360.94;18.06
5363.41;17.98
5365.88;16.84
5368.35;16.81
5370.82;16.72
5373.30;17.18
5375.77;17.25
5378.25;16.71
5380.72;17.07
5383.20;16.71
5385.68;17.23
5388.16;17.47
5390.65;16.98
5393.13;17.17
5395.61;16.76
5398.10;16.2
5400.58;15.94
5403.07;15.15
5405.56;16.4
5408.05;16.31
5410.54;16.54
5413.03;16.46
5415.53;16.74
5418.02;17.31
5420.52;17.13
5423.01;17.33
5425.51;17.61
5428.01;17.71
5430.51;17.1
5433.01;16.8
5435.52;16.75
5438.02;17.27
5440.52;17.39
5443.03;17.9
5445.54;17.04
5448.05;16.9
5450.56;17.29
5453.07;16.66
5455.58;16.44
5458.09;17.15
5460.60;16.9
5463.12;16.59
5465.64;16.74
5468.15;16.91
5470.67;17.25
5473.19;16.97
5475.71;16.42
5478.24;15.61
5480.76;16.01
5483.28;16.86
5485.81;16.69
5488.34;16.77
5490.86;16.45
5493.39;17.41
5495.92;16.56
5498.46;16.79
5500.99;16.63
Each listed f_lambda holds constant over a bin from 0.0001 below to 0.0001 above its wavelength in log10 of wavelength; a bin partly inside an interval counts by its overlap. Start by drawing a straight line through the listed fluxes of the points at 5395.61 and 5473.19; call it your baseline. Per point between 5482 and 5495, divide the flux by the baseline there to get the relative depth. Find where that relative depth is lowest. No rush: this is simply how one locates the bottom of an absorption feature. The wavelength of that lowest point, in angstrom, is 5490.86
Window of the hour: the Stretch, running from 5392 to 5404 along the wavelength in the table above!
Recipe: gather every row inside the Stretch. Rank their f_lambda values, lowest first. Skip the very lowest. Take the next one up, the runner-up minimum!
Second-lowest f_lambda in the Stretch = 15.94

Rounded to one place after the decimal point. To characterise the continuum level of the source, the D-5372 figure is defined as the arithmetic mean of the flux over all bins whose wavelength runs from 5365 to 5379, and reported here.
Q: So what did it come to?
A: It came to 16.9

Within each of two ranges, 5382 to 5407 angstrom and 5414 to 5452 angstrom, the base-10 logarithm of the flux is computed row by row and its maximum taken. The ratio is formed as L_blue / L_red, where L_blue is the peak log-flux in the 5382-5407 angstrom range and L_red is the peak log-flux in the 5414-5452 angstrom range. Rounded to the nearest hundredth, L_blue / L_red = 0.99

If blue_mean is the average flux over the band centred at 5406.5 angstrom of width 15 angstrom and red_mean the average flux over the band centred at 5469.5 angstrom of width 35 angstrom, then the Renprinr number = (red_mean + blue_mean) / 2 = 16.40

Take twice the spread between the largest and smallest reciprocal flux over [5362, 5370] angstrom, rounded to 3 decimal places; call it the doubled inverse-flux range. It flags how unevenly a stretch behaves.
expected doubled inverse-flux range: 0.008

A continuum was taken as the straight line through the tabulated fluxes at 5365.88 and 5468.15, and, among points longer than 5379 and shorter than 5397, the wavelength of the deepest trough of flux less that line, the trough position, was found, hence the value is 5383.20 angstrom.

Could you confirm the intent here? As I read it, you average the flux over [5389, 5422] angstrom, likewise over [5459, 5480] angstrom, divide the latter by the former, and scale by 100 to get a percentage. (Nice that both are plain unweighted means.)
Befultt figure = 101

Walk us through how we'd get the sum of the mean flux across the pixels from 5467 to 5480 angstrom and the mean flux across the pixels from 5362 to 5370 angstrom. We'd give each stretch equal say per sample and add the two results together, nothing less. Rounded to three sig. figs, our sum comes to 33.8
